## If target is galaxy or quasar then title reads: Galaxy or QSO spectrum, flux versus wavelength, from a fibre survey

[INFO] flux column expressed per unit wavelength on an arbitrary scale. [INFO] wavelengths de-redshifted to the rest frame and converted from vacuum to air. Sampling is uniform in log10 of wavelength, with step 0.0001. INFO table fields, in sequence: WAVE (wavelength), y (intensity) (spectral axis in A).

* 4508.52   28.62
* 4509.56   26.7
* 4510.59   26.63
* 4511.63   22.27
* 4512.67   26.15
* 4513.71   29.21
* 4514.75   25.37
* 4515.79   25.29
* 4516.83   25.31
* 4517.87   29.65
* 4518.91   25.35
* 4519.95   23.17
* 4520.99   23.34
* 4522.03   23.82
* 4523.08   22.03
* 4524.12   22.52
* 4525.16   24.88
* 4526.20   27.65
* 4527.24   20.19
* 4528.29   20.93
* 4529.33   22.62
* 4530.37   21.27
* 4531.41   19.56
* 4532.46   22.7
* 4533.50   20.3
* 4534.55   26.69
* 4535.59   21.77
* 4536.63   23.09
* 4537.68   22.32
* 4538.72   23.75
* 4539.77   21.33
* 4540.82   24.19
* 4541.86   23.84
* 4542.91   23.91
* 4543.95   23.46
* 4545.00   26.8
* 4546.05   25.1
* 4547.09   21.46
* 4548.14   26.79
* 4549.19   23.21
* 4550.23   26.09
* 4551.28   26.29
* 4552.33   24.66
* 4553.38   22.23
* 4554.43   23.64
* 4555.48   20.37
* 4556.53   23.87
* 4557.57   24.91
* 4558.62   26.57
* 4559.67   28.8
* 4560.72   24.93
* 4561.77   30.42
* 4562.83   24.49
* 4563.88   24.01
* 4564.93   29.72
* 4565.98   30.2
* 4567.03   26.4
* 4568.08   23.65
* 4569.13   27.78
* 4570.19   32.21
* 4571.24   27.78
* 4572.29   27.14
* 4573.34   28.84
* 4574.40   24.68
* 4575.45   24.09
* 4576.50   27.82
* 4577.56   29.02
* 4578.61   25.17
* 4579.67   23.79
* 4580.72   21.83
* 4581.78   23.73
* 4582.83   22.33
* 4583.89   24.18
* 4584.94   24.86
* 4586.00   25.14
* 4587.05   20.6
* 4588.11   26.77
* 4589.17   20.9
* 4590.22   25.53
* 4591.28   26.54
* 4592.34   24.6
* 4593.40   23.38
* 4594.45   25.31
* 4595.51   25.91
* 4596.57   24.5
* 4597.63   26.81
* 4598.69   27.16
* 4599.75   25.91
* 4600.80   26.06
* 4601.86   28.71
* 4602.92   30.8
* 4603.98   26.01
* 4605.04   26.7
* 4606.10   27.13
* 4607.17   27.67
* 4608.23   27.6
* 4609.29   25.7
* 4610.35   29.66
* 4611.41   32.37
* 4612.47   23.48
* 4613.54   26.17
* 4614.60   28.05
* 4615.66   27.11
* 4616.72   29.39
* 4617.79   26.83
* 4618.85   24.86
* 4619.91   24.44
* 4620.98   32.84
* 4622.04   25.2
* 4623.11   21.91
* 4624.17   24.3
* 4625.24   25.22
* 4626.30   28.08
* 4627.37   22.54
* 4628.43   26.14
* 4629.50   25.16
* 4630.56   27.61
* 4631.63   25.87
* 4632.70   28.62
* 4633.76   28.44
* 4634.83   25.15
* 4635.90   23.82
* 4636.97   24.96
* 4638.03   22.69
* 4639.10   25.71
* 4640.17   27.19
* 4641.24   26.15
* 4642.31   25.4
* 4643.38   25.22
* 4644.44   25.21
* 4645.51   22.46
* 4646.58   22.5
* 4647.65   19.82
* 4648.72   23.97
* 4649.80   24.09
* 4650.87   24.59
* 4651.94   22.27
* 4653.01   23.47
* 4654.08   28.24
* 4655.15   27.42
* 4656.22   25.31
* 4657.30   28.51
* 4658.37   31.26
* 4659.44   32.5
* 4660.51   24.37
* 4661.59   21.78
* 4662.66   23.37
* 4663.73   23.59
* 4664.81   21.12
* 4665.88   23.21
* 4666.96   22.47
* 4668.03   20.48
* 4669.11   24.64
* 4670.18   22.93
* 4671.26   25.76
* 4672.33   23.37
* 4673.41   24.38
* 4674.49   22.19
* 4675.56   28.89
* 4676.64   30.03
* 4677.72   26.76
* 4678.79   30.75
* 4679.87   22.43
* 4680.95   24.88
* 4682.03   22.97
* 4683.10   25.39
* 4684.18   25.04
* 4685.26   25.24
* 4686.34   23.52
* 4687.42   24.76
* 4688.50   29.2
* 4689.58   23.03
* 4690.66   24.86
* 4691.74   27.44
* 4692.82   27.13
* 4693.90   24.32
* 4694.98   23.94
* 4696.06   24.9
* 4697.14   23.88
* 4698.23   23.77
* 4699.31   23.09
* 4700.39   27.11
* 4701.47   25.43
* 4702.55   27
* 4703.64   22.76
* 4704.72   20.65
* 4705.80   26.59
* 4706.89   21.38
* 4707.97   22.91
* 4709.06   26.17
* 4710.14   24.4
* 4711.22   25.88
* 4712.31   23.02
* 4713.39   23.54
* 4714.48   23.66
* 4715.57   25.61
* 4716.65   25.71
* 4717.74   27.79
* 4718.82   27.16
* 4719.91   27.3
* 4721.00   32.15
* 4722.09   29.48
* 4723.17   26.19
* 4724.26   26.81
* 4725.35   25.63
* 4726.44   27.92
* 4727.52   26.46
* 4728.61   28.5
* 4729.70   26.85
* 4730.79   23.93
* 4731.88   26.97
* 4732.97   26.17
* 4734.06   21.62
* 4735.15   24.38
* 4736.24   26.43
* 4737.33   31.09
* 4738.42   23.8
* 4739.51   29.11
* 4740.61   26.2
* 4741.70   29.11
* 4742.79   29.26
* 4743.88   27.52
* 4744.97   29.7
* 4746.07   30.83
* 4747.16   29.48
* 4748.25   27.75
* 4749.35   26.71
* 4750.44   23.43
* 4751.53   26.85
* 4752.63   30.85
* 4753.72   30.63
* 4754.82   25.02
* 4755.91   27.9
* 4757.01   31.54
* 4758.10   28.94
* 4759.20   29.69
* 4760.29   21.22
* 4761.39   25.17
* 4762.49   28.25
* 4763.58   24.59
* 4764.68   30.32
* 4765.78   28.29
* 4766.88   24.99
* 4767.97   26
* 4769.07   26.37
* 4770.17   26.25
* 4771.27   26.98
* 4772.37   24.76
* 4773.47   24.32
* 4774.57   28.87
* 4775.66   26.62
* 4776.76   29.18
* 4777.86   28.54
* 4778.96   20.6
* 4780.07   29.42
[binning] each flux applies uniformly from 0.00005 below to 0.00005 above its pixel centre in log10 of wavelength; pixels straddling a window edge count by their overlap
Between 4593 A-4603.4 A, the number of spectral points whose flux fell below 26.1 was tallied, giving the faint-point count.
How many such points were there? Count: 6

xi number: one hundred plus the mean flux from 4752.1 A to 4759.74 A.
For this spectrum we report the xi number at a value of 129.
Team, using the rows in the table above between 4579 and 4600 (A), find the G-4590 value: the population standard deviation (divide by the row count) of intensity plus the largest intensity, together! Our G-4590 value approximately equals 29.0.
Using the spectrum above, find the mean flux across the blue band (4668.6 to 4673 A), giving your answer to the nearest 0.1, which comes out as 24.2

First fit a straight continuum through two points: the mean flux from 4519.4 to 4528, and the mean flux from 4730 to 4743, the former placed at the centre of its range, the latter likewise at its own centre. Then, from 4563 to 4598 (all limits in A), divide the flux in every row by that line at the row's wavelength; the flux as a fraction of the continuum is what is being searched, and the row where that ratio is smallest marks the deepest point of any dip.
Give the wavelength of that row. 4587.05 A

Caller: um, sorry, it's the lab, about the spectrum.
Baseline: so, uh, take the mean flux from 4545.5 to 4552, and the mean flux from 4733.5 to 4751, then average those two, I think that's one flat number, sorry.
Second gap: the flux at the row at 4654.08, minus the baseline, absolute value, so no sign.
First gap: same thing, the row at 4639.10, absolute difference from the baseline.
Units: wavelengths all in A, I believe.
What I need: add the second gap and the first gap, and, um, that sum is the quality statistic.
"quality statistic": 3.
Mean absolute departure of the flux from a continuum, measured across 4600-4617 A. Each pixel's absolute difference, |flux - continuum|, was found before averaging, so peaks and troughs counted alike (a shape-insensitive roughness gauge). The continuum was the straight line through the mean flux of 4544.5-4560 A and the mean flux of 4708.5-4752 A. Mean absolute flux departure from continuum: 2.5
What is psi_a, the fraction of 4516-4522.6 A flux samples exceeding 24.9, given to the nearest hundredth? 0.50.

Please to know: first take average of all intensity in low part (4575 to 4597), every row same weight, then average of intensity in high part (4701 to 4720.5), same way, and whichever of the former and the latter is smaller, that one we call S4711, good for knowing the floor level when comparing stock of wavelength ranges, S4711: 24.6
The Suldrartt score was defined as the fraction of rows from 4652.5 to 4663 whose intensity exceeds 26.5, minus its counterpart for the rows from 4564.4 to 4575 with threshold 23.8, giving -0.40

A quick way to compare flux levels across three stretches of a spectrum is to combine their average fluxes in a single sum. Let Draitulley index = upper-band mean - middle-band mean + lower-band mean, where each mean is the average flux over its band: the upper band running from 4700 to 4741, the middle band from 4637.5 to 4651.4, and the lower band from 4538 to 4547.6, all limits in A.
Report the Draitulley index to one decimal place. 25.4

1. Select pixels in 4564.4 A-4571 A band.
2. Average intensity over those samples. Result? 28.3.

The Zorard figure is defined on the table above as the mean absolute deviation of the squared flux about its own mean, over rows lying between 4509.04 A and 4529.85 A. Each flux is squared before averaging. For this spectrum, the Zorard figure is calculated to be 103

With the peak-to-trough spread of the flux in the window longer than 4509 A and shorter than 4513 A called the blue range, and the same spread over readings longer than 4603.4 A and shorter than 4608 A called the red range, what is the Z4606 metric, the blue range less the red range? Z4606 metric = 2.8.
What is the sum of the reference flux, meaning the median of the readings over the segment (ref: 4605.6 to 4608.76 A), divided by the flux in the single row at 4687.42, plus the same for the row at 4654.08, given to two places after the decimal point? 2.09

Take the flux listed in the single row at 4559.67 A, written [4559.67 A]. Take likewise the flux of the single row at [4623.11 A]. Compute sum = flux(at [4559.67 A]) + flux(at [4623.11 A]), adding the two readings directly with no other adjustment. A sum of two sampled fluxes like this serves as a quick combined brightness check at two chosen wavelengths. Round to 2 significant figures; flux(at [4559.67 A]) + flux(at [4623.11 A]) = 51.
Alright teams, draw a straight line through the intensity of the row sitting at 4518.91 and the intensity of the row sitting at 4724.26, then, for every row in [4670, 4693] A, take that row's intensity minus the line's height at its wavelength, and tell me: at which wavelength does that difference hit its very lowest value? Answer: 4674.49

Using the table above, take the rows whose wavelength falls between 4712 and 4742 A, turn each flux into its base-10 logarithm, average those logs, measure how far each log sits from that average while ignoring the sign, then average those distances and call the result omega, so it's 0.0298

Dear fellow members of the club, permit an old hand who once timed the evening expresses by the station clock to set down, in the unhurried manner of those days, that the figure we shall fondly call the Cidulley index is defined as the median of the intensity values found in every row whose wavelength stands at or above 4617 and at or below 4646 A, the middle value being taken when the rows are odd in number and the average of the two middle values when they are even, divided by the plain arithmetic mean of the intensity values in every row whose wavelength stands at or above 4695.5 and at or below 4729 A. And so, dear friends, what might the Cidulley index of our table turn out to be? 0.99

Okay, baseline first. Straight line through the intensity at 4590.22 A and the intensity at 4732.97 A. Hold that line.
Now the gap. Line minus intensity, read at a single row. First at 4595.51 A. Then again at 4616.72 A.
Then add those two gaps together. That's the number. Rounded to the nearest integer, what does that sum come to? -4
